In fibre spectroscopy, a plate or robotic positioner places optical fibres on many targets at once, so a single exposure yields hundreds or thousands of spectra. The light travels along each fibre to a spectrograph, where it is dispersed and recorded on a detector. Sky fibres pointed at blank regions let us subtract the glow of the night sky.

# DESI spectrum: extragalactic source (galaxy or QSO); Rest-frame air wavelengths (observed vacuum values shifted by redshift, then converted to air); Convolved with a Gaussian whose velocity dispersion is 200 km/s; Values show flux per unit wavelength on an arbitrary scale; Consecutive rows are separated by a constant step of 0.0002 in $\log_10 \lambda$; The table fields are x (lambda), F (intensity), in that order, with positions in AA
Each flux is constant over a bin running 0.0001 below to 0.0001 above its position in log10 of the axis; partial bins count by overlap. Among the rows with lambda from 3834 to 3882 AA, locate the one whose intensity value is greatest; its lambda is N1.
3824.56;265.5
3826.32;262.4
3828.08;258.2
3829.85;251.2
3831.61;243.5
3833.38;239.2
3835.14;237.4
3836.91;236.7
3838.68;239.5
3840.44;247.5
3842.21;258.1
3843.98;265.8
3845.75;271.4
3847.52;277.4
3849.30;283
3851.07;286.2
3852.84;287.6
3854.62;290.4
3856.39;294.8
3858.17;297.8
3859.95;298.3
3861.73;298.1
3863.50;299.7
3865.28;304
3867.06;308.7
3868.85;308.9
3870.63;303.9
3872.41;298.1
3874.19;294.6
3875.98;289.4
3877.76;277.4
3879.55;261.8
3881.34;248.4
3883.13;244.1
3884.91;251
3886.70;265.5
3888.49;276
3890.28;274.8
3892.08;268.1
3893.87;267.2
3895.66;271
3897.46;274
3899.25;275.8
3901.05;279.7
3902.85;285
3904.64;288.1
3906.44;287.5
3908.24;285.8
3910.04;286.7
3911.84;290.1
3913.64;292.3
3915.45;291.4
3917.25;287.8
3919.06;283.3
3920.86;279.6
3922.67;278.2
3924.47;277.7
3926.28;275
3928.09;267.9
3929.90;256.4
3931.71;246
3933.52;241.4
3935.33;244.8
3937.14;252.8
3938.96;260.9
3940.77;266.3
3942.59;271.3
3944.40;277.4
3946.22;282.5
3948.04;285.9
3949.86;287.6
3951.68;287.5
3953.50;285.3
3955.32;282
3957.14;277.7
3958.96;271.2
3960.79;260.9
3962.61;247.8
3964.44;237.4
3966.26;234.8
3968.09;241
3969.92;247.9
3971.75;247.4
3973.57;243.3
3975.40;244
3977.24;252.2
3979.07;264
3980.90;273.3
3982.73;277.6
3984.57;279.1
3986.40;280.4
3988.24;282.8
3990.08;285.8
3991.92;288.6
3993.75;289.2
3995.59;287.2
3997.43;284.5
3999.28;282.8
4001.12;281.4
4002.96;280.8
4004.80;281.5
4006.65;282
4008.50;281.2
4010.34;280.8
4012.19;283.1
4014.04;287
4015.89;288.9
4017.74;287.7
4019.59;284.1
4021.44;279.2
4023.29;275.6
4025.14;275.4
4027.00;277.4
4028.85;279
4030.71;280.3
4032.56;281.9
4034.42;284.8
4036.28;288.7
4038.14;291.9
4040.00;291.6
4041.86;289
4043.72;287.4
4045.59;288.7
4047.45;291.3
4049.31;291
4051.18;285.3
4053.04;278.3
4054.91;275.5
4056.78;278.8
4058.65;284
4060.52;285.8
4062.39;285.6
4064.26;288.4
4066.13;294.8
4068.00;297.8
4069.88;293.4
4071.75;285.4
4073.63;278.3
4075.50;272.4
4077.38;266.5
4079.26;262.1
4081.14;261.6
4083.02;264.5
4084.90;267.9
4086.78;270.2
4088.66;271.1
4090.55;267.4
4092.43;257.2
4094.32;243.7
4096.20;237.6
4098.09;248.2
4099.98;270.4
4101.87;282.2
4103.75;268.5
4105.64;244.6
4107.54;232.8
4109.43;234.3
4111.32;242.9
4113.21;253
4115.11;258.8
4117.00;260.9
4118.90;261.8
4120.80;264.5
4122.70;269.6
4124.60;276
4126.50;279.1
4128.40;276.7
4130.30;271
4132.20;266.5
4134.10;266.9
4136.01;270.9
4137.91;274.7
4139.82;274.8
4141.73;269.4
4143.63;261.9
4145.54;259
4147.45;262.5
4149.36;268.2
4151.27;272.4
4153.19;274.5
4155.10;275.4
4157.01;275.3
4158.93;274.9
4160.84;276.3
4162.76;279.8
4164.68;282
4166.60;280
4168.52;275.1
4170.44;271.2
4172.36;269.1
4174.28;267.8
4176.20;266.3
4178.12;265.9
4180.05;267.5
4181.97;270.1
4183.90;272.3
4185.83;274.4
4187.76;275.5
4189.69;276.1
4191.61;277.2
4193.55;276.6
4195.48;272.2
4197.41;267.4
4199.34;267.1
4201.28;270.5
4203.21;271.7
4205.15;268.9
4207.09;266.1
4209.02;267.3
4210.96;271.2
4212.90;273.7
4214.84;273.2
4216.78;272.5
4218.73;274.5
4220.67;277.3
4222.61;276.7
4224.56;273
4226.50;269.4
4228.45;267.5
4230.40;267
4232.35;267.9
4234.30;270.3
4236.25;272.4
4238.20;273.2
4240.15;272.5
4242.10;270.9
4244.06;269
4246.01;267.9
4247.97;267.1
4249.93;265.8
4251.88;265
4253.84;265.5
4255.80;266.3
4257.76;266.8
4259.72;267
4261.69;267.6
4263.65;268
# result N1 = 3868.85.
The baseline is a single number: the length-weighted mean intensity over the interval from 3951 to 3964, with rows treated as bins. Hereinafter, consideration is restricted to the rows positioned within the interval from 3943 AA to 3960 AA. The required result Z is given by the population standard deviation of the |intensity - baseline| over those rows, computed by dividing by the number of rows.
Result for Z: 5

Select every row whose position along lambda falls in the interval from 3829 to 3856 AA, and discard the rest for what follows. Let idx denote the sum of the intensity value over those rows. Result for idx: 3915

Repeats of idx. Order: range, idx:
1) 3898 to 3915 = 2571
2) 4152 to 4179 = 3834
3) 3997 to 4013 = 2538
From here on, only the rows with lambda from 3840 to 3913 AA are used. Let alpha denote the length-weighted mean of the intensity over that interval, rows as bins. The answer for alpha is 281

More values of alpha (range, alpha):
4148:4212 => 272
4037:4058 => 286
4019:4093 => 280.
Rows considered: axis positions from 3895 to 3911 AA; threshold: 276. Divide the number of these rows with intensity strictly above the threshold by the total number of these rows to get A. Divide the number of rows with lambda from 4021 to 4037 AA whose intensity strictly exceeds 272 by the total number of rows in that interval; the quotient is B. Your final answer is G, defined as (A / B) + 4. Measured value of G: 4.7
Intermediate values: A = 0.7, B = 1.0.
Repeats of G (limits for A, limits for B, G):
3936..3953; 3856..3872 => 4.6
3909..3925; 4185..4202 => 5.5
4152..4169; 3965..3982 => 8.0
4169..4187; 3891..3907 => 4.0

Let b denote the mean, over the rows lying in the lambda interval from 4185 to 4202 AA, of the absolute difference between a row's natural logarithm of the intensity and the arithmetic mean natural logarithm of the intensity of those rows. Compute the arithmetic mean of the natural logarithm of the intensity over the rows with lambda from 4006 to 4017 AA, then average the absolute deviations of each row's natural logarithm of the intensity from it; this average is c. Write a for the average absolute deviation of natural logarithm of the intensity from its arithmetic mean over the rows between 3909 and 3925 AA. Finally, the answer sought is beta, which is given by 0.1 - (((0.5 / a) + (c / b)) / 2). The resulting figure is -15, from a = 0.017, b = 0.012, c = 0.0096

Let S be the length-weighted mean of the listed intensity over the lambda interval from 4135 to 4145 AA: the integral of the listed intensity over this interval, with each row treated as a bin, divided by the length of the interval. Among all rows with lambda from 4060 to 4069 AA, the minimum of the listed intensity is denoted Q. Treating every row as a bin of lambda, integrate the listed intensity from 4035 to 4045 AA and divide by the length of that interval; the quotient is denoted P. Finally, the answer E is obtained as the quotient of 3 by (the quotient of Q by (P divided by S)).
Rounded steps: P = 289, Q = 285.6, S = 270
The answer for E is 0.0113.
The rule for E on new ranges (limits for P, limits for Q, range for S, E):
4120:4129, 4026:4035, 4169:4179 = 0.0110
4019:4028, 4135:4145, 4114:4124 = 0.0121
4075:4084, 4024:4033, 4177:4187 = 0.0107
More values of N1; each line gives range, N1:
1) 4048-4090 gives 4068.00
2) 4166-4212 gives 4166.60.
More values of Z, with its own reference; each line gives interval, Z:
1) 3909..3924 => 5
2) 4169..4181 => 2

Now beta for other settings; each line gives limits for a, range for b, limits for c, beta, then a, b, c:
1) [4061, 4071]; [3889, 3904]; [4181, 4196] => -18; 0.014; 0.016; 0.0076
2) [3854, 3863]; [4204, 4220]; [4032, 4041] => -29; 0.009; 0.010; 0.0123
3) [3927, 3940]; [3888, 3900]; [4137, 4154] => -9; 0.030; 0.012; 0.0189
